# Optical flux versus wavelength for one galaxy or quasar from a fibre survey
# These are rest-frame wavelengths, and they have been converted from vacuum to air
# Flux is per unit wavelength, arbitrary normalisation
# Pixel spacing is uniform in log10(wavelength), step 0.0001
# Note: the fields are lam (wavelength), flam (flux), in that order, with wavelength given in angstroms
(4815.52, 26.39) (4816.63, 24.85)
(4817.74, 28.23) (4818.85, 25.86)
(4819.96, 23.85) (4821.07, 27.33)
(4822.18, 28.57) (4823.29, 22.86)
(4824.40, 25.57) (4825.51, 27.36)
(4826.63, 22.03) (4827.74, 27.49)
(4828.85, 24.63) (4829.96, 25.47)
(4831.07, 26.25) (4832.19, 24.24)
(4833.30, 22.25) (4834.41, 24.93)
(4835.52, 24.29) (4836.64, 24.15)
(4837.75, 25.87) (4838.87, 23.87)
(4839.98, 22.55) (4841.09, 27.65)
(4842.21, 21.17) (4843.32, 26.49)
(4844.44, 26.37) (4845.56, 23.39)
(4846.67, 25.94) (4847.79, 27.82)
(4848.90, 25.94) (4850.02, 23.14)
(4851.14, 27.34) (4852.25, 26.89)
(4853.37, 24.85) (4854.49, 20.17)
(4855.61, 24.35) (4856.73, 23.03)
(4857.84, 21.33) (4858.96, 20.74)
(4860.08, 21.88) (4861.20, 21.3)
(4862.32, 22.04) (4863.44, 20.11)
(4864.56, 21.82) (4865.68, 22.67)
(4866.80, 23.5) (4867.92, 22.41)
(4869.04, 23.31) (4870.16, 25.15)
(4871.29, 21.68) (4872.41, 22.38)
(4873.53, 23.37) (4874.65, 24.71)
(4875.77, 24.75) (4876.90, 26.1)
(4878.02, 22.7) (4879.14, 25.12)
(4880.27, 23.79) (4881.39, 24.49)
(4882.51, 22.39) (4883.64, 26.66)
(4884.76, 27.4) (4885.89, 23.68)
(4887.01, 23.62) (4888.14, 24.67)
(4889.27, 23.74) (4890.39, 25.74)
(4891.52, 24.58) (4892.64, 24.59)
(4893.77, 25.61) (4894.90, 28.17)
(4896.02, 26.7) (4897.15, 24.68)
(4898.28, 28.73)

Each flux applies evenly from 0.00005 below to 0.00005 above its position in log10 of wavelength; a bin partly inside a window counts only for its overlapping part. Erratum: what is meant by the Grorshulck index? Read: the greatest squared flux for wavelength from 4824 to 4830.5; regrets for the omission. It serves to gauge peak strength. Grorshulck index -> 756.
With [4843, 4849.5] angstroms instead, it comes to 774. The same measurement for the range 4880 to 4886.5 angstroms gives 751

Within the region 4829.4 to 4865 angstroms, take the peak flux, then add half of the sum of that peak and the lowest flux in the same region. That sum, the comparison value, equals 51.8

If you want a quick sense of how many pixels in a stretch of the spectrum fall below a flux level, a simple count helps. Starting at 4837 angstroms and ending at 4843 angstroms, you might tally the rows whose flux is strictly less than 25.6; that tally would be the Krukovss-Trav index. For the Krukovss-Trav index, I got 3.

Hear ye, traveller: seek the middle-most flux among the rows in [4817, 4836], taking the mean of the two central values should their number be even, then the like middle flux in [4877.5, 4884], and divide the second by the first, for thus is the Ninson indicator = 0.95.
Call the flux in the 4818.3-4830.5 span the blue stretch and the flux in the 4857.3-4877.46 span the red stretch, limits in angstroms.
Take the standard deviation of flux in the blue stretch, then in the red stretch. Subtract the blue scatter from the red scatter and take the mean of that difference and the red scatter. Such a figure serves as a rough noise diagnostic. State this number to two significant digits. 0.59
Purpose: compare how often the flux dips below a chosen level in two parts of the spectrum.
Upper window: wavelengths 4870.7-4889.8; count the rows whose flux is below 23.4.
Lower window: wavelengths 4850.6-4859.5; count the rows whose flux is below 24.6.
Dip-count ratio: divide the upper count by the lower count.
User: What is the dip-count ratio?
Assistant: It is 1.0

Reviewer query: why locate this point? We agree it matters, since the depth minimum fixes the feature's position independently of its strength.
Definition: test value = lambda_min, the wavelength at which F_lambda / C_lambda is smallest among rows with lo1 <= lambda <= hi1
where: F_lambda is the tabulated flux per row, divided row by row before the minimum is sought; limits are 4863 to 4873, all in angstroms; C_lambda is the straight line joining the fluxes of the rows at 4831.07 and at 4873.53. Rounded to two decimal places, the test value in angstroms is 4863.44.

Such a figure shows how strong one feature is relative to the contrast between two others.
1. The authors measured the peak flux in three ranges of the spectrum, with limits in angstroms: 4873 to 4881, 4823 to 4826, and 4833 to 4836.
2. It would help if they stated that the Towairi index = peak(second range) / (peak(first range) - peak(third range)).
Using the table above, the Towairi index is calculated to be 23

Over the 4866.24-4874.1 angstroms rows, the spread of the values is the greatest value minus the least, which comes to 3.5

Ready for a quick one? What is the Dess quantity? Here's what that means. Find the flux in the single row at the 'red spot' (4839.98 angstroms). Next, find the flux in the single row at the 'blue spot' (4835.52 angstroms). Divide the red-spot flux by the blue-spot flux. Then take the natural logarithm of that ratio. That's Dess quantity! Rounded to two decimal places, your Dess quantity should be -0.07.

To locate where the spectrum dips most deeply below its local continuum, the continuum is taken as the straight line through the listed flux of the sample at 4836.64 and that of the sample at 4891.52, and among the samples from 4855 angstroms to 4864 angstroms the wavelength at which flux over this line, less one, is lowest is 4863.44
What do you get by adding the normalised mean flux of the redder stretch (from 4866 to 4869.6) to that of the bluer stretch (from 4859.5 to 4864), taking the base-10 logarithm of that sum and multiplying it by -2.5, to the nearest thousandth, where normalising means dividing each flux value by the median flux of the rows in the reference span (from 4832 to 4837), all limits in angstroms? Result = -0.657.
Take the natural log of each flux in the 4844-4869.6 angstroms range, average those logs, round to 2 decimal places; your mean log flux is 3.15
